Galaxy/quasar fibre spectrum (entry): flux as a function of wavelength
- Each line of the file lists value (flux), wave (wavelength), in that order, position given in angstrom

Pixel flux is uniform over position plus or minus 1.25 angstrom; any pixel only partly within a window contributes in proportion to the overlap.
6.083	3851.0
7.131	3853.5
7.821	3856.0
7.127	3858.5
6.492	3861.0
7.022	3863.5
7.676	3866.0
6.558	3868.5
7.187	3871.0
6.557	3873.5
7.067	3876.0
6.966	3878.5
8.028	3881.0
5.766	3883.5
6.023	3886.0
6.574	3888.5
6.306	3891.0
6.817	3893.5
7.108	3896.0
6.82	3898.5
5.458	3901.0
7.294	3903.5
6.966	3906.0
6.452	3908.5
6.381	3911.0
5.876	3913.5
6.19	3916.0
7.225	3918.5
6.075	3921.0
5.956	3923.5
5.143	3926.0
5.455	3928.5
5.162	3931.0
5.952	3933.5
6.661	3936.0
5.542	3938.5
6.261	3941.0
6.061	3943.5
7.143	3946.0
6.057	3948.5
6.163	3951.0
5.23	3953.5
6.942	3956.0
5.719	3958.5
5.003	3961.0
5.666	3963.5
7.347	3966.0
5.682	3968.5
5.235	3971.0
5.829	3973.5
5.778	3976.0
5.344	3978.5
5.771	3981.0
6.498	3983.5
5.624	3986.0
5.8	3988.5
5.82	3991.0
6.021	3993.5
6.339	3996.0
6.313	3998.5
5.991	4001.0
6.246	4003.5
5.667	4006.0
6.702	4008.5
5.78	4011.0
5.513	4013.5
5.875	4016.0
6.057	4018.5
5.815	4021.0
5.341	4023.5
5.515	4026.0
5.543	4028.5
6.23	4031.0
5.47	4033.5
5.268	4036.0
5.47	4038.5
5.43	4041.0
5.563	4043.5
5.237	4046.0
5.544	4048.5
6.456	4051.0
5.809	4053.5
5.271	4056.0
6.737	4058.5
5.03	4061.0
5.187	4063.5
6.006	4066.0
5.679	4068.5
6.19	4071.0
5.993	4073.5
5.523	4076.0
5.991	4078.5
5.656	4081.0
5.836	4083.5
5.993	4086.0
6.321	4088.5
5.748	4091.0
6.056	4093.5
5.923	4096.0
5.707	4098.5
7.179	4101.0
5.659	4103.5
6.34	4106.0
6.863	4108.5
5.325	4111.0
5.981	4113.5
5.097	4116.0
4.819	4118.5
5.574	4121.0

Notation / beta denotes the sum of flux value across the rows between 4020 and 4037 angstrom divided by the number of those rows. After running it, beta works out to 5.6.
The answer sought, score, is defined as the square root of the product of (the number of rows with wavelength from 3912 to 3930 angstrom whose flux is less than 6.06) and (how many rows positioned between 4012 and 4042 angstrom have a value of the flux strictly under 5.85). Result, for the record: 6.0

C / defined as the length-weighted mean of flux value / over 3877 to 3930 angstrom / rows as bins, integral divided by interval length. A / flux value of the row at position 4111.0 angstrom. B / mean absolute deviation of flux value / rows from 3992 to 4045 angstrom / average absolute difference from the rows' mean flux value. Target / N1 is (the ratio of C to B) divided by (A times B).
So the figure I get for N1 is 11.3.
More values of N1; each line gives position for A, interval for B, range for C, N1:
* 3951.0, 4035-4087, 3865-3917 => 9.0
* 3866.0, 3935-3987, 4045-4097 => 3.0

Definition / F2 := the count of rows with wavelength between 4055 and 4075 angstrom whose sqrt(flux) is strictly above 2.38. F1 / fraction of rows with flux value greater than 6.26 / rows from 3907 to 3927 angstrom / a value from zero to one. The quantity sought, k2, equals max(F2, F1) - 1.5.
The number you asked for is 3.5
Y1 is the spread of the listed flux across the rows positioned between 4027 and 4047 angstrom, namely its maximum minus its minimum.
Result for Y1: 0.99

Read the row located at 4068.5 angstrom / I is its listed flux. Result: 5.679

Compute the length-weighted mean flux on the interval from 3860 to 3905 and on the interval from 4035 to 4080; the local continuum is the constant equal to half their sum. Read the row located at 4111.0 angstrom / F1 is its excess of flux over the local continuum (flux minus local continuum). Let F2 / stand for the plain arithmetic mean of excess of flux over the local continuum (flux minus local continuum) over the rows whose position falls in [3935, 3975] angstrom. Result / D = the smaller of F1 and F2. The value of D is -0.90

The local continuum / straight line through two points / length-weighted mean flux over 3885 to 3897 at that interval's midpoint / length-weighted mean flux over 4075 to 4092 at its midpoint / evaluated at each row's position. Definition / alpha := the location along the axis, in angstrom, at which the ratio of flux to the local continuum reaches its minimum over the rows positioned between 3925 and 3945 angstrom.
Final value 3926.0 angstrom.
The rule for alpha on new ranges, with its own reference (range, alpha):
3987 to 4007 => 4006.0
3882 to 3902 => 3901.0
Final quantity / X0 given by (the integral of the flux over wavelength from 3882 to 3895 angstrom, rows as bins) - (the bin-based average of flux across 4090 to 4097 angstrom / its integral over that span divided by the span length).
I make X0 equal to 77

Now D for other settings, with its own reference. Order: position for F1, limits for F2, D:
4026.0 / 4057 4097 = -0.71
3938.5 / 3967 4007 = -0.69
